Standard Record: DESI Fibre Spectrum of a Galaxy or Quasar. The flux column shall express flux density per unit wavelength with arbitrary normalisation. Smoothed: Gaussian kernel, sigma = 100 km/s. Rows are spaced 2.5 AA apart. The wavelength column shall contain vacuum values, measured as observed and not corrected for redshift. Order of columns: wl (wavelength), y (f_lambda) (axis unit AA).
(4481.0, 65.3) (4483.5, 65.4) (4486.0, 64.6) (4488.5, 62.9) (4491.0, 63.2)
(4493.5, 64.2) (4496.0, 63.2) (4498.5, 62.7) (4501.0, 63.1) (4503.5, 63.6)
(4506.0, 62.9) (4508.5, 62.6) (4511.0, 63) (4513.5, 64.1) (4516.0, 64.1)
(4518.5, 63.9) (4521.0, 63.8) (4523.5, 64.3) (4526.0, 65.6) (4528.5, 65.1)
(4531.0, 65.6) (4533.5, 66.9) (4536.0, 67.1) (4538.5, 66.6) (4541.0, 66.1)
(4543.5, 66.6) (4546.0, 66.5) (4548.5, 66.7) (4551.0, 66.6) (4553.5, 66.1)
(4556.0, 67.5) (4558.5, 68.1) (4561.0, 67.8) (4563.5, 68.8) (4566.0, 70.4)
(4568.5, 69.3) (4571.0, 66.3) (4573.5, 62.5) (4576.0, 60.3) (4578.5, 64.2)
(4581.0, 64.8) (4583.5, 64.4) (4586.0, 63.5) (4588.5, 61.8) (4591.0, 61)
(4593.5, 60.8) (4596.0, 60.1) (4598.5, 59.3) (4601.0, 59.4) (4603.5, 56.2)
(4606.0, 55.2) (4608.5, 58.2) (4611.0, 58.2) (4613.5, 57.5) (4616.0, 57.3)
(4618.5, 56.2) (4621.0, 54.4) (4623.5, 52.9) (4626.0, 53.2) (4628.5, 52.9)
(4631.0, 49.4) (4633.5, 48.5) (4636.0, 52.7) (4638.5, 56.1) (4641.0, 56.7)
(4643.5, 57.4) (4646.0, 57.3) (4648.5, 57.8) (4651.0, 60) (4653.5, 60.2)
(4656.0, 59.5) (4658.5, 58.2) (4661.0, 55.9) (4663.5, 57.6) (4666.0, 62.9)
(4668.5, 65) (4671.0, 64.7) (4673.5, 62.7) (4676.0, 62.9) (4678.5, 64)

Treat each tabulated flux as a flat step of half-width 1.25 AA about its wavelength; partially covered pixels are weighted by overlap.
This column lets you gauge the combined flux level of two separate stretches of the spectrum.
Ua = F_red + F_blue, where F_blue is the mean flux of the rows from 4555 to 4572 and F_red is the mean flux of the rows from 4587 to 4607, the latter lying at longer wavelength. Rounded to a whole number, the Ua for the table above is 128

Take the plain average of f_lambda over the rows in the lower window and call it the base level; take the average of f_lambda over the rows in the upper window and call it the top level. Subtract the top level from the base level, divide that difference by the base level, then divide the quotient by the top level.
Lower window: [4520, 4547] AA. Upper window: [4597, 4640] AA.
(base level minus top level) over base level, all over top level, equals 0.0029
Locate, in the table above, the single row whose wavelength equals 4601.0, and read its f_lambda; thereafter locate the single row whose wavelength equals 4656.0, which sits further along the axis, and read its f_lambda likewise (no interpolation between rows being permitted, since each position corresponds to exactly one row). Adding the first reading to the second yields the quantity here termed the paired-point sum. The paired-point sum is 119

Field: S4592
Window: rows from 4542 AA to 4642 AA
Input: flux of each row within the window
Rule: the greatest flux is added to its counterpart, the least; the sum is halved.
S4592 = 59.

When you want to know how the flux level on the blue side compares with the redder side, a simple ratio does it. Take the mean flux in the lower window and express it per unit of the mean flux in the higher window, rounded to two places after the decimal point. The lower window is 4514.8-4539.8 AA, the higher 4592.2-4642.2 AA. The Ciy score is 1.17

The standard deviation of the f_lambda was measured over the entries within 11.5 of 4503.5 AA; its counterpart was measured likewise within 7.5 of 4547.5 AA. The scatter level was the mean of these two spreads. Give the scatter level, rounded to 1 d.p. 0.4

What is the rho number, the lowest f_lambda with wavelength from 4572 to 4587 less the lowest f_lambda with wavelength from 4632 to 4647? 12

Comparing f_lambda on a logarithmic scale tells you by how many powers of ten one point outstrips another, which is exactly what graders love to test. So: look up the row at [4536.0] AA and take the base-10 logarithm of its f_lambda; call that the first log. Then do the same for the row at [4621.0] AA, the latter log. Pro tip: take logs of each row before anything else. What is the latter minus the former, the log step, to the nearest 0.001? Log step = -0.091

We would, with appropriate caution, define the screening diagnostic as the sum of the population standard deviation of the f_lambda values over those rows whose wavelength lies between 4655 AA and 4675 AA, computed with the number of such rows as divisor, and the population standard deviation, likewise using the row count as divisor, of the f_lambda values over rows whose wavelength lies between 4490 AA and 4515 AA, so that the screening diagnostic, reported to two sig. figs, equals 3.8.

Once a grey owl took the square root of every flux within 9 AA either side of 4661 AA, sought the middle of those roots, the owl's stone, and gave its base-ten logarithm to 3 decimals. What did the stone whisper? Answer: 0.887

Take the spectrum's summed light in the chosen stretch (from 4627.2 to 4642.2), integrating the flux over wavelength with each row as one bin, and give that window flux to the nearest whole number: 791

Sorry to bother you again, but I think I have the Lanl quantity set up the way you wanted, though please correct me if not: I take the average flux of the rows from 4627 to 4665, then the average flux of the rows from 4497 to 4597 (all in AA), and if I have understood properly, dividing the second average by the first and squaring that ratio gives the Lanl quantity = 1.3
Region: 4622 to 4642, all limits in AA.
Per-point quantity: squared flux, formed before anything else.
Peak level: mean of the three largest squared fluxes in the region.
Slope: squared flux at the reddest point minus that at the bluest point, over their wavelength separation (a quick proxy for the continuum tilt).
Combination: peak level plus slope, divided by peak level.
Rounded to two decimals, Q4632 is 1.01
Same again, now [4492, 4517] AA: 1.00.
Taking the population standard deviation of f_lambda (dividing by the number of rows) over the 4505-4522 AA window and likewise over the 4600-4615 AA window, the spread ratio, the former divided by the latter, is 0.42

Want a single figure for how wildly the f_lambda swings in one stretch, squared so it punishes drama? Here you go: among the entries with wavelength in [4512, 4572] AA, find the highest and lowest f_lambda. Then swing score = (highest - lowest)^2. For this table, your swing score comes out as 44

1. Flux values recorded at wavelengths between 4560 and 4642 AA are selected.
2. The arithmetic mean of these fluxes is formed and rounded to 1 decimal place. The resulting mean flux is 59.4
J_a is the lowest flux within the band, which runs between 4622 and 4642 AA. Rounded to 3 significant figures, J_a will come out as 48.5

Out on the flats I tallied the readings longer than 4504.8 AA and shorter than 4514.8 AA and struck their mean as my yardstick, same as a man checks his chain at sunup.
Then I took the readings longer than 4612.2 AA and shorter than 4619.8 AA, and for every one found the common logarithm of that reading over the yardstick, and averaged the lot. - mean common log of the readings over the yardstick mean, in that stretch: -0.045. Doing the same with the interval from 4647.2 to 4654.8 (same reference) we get -0.027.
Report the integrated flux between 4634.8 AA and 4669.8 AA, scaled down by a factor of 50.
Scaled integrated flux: 41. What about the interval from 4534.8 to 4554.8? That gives 27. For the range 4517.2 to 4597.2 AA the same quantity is 104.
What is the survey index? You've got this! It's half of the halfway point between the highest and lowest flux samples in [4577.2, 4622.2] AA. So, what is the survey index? 30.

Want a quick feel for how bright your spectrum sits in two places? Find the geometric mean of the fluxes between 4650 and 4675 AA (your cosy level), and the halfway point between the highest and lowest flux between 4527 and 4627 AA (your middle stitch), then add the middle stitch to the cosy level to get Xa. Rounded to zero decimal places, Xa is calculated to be 122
